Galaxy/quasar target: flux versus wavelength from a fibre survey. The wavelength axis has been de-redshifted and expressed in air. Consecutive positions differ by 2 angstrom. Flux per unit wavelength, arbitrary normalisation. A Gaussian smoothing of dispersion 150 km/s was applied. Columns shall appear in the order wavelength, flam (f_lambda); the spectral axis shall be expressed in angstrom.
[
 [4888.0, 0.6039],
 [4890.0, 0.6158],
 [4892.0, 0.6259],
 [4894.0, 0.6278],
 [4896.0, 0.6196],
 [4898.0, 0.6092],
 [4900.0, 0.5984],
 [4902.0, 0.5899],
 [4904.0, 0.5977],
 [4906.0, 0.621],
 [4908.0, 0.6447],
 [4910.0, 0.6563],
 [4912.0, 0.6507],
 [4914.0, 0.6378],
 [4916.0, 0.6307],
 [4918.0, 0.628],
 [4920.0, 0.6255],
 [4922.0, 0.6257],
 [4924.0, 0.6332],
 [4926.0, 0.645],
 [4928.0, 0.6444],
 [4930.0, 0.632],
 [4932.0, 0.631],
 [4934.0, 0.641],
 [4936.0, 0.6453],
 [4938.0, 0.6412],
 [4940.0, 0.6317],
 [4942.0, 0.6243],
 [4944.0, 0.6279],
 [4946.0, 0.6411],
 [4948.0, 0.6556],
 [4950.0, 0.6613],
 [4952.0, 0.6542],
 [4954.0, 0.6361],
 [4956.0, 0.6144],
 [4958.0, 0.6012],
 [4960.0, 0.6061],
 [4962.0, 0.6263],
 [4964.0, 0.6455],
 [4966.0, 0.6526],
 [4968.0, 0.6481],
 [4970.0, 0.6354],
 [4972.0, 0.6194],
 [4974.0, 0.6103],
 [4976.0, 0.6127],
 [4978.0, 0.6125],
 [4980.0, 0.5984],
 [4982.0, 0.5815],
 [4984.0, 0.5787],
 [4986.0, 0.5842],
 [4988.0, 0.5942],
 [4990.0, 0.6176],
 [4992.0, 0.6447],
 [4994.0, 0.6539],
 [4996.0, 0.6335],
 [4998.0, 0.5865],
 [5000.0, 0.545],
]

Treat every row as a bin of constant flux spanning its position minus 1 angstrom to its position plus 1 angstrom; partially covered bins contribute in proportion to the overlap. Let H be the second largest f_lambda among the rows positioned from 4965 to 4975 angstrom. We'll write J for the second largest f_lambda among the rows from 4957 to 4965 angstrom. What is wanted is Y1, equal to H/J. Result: 1.03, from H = 0.6481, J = 0.6263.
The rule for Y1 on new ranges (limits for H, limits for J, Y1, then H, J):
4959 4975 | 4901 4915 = 1.00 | 0.6481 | 0.6507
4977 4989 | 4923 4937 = 0.93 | 0.5984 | 0.645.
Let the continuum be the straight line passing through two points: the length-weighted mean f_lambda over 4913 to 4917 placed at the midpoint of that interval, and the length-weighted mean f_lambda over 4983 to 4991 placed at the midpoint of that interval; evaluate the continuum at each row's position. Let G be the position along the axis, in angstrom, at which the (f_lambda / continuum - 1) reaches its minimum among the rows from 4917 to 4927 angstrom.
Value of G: 4920.0 angstrom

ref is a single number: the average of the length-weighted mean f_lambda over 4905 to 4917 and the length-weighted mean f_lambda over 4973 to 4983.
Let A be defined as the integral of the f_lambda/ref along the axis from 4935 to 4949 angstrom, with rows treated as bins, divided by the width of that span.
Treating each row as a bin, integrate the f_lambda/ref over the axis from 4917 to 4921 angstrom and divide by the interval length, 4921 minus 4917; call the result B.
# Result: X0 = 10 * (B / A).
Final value 9.8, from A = 1.03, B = 1.01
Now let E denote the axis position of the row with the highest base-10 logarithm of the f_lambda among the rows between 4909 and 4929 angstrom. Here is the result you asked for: 4910.0 angstrom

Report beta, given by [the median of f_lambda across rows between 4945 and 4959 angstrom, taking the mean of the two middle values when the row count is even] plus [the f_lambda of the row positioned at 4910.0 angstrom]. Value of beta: 1.30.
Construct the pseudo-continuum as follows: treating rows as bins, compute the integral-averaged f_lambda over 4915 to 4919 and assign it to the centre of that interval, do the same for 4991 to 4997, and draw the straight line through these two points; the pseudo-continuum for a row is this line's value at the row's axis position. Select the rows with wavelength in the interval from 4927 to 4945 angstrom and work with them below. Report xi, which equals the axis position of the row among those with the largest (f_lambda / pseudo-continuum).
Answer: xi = 4928.0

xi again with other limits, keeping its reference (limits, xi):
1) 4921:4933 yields 4926.0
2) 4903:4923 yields 4910.0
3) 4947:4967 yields 4950.0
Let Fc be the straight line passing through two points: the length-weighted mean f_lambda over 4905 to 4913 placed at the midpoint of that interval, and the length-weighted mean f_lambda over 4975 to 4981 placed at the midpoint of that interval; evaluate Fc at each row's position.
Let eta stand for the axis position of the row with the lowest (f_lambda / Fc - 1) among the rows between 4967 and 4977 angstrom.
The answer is 4974.0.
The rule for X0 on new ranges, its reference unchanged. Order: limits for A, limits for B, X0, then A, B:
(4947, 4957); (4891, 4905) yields 9.5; 1.04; 0.98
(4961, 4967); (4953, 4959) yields 9.6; 1.03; 0.99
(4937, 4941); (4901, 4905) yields 9.3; 1.02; 0.96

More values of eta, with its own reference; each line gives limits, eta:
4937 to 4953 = 4942.0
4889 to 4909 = 4902.0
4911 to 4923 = 4920.0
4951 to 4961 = 4958.0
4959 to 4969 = 4960.0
